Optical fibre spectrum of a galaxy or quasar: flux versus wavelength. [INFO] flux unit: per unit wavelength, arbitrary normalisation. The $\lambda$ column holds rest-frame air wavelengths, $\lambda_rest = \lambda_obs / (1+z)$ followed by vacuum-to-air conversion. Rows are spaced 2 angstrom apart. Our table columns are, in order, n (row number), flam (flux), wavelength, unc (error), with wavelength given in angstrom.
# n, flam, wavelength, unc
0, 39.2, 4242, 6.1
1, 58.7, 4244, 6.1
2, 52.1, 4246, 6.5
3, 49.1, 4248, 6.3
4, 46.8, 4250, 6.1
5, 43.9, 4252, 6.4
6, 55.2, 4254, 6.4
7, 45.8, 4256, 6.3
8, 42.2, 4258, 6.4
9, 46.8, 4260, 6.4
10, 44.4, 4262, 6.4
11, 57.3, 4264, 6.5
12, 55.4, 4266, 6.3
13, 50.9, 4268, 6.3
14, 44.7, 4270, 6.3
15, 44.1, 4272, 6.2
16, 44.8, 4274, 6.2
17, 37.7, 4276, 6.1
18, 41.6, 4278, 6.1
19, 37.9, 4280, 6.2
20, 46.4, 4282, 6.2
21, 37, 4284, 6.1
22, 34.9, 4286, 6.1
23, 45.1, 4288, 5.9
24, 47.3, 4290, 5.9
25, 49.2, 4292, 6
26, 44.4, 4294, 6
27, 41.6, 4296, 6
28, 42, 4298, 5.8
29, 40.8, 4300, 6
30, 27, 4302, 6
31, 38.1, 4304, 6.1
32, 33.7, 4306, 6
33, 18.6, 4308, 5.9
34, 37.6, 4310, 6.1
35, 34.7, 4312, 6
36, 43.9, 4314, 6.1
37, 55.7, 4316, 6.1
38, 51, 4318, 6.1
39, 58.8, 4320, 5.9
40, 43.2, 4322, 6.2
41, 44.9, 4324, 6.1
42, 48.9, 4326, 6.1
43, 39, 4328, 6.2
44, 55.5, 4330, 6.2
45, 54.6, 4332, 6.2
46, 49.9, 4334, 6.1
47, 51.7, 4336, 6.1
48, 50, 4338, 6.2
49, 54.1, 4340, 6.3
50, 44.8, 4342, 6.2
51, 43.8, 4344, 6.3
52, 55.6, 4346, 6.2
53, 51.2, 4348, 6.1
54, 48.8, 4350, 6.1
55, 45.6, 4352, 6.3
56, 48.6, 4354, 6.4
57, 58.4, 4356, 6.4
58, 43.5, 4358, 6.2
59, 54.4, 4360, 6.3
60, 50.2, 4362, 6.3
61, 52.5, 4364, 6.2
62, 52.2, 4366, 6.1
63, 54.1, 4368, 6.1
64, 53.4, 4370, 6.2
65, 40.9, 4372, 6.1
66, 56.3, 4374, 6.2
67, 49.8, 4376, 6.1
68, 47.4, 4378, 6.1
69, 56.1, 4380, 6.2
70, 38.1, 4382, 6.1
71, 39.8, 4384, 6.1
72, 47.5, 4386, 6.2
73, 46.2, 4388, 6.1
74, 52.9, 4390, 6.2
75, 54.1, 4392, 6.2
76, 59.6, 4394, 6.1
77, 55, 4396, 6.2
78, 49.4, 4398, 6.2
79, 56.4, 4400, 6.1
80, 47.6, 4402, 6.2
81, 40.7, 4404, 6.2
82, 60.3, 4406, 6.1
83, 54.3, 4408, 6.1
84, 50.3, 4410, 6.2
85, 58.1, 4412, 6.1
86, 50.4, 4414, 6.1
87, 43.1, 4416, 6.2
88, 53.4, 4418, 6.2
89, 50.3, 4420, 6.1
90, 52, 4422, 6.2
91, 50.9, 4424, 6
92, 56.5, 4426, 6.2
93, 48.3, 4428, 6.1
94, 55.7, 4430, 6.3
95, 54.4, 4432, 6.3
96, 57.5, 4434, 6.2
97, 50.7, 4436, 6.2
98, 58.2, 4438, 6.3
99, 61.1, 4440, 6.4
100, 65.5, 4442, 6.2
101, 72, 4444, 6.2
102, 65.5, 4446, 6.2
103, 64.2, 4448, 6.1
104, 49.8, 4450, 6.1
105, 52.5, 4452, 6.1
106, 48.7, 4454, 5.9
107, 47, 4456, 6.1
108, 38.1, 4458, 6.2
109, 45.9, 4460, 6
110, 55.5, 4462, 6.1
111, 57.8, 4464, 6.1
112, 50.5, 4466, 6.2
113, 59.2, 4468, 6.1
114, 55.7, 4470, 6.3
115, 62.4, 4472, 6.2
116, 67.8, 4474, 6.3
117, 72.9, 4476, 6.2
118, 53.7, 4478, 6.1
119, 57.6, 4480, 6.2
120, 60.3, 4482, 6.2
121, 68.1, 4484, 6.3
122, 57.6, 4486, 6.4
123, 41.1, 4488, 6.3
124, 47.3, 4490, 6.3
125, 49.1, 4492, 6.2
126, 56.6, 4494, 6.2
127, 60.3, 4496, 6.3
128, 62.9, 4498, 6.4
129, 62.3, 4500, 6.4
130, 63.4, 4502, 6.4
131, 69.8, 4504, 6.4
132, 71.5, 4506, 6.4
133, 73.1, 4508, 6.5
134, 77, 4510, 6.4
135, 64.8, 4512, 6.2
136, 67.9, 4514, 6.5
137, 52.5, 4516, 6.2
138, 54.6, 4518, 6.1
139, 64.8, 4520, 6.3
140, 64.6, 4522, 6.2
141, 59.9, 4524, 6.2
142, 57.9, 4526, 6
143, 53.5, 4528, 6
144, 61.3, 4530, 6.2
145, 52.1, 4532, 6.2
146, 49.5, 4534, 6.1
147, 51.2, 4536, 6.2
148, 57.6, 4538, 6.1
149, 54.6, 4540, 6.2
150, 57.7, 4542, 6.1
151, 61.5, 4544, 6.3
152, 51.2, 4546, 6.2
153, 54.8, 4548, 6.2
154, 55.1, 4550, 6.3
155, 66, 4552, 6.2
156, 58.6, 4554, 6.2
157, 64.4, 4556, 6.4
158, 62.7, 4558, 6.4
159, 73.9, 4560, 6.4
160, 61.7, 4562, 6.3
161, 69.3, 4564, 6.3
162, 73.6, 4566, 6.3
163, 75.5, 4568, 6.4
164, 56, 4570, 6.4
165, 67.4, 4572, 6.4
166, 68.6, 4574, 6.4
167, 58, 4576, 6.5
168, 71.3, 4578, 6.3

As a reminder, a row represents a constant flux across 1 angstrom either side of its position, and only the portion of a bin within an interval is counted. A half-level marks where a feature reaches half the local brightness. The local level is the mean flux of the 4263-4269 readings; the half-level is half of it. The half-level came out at 27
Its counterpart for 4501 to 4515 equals 35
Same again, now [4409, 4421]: 25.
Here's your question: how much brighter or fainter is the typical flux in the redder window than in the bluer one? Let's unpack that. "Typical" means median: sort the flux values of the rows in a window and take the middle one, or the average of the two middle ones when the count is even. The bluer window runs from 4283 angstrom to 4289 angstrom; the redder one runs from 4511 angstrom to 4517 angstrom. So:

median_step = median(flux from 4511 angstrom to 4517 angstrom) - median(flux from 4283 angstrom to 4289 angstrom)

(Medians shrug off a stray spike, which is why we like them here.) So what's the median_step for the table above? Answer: 28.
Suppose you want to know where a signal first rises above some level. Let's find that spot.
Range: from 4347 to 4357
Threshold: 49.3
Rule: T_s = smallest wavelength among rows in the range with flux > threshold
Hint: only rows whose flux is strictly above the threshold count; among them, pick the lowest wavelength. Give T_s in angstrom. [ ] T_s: 4348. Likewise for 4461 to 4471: 4462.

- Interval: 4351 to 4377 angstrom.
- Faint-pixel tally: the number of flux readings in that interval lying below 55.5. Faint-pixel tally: 11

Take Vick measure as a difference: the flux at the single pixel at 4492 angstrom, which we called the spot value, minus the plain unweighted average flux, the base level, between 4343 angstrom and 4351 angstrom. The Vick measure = -1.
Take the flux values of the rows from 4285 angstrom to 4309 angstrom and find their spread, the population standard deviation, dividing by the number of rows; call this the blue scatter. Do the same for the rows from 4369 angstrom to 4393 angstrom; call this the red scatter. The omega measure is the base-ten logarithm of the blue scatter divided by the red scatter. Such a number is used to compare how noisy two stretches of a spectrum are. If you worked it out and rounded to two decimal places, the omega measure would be 0.14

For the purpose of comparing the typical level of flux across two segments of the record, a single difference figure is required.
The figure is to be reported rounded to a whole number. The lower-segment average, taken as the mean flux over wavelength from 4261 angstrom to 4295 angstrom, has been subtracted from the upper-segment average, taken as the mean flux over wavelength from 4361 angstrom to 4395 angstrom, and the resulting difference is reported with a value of 5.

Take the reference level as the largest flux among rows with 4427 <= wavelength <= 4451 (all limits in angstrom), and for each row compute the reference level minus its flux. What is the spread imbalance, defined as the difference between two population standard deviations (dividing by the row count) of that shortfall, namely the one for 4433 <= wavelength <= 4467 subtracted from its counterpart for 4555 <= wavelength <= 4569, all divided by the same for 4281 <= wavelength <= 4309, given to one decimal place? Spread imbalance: -0.4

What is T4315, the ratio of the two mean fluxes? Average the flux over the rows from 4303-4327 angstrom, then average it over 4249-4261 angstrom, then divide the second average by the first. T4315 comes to 1.10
